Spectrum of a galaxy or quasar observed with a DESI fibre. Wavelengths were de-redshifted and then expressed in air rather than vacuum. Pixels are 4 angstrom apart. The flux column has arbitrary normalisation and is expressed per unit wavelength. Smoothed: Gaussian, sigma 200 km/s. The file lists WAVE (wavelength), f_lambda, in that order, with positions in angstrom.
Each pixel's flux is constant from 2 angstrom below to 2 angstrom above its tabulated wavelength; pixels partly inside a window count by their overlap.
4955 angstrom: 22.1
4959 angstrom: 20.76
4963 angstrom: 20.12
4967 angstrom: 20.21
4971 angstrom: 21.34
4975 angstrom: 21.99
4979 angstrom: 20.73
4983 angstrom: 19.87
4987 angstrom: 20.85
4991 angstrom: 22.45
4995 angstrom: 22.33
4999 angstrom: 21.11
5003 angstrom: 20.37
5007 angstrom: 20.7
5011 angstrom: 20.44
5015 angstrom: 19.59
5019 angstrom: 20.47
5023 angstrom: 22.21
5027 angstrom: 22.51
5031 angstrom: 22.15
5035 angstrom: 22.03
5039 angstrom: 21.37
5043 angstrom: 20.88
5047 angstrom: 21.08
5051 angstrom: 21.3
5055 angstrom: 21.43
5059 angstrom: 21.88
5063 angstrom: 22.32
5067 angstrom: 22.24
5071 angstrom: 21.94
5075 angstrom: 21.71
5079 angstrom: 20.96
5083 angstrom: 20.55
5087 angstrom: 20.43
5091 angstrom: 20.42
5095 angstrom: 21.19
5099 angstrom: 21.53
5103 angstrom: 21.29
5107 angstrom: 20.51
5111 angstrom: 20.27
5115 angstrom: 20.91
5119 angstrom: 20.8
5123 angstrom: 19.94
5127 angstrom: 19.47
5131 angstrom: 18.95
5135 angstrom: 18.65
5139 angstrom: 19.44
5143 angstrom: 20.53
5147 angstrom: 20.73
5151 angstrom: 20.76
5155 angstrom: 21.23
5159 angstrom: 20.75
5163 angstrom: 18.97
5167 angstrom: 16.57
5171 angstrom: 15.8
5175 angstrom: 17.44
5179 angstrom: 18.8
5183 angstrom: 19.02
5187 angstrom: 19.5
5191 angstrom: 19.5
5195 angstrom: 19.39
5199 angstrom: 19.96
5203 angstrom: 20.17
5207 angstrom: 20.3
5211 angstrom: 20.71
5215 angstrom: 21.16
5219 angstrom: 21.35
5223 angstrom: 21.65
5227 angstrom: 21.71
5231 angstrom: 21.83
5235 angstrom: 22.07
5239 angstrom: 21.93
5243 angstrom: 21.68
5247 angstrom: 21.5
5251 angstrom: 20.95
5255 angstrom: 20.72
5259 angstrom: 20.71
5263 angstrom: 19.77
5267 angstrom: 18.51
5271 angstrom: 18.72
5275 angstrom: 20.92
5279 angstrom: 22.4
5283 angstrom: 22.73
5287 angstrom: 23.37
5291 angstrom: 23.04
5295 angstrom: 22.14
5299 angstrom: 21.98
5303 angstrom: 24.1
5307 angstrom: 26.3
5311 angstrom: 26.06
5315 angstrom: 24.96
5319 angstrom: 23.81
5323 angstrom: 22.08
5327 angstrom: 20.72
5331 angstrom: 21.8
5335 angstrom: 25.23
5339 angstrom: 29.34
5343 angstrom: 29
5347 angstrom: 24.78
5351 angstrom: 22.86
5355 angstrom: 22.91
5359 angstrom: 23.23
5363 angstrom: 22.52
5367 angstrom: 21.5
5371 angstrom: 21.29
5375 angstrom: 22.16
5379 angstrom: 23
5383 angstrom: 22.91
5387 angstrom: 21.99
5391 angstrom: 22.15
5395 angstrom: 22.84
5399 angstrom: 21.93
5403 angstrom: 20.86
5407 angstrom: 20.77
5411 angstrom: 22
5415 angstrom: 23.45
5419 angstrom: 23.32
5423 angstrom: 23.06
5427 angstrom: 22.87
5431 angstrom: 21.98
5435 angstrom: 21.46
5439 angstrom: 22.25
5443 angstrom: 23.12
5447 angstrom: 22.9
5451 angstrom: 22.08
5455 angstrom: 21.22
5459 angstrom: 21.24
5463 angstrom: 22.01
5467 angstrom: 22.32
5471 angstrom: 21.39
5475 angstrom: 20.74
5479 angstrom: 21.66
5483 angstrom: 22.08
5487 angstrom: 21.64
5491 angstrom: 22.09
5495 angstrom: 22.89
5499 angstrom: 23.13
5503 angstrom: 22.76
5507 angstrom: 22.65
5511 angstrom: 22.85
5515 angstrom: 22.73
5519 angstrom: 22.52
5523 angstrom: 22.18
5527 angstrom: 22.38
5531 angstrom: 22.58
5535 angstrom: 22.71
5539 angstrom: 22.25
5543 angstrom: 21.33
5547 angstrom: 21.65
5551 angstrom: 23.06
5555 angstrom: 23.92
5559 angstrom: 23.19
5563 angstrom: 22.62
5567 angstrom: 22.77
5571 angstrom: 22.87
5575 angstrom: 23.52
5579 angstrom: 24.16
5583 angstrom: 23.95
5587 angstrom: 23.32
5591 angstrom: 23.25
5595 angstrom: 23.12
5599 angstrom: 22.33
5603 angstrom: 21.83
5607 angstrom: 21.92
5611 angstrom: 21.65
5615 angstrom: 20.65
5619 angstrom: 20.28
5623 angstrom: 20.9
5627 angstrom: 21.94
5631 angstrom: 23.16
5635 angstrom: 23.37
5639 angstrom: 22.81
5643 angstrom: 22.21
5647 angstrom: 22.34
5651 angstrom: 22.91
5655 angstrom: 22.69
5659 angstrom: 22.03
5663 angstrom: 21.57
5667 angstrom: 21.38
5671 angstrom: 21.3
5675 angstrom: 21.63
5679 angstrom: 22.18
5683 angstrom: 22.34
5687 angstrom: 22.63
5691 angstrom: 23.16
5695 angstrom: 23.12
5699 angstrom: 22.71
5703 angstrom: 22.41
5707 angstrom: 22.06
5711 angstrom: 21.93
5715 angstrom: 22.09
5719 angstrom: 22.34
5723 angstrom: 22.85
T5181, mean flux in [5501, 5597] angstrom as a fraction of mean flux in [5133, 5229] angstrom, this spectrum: 1.16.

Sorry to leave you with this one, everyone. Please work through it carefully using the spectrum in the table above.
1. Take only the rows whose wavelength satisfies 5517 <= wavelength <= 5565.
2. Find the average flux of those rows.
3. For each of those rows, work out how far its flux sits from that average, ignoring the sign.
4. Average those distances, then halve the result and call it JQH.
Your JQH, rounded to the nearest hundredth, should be 0.24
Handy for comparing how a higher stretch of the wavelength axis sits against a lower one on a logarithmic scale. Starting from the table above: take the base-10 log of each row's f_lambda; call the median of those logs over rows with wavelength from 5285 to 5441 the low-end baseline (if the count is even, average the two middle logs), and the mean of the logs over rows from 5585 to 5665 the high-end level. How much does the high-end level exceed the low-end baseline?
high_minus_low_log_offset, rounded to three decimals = -0.013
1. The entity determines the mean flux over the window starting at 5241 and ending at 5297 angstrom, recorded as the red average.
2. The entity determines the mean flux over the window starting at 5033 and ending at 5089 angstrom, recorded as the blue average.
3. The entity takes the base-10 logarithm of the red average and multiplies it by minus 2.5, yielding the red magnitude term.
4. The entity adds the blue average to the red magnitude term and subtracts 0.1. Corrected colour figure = 18.0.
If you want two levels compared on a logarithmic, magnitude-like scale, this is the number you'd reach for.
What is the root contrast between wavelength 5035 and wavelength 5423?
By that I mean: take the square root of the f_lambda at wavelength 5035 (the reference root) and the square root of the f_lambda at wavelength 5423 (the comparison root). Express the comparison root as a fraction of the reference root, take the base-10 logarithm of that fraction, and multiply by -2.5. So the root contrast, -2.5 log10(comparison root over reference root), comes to -0.025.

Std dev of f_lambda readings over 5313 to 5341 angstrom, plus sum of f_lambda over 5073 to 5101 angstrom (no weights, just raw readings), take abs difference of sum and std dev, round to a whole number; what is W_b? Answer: 144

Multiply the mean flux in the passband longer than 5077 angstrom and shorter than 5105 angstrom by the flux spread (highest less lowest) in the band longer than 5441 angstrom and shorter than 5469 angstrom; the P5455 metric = 40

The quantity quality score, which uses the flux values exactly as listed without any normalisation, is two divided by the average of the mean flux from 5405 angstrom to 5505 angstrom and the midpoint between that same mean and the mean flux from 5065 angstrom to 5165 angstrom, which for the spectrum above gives 0.0919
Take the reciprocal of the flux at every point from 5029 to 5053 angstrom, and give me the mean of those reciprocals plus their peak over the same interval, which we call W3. 0.094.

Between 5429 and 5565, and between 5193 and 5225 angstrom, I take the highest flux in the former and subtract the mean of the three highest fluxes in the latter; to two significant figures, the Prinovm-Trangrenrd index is 2.5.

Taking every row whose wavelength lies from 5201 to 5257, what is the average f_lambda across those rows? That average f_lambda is 21.3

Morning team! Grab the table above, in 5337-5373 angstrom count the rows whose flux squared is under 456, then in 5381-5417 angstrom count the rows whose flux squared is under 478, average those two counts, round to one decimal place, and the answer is 1.5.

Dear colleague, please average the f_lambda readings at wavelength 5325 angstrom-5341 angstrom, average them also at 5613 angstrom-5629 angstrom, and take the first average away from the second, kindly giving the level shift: -3.3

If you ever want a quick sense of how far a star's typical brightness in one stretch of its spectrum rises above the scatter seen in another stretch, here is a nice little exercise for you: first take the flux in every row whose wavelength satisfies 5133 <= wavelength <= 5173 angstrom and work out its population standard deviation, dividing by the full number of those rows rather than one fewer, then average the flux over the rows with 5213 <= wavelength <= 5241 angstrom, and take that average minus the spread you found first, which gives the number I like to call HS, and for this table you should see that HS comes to 19.9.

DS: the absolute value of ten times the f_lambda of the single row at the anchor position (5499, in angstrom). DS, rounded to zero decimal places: 231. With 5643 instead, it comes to 222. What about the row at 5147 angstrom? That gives 207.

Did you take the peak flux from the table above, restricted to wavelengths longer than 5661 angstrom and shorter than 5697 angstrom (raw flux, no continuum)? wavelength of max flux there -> 5691 angstrom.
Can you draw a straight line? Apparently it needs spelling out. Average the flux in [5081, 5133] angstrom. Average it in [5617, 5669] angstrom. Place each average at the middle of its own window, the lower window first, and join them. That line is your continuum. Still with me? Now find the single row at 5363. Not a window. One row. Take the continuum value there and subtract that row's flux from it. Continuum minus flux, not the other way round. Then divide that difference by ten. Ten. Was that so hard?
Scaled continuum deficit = -0.13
